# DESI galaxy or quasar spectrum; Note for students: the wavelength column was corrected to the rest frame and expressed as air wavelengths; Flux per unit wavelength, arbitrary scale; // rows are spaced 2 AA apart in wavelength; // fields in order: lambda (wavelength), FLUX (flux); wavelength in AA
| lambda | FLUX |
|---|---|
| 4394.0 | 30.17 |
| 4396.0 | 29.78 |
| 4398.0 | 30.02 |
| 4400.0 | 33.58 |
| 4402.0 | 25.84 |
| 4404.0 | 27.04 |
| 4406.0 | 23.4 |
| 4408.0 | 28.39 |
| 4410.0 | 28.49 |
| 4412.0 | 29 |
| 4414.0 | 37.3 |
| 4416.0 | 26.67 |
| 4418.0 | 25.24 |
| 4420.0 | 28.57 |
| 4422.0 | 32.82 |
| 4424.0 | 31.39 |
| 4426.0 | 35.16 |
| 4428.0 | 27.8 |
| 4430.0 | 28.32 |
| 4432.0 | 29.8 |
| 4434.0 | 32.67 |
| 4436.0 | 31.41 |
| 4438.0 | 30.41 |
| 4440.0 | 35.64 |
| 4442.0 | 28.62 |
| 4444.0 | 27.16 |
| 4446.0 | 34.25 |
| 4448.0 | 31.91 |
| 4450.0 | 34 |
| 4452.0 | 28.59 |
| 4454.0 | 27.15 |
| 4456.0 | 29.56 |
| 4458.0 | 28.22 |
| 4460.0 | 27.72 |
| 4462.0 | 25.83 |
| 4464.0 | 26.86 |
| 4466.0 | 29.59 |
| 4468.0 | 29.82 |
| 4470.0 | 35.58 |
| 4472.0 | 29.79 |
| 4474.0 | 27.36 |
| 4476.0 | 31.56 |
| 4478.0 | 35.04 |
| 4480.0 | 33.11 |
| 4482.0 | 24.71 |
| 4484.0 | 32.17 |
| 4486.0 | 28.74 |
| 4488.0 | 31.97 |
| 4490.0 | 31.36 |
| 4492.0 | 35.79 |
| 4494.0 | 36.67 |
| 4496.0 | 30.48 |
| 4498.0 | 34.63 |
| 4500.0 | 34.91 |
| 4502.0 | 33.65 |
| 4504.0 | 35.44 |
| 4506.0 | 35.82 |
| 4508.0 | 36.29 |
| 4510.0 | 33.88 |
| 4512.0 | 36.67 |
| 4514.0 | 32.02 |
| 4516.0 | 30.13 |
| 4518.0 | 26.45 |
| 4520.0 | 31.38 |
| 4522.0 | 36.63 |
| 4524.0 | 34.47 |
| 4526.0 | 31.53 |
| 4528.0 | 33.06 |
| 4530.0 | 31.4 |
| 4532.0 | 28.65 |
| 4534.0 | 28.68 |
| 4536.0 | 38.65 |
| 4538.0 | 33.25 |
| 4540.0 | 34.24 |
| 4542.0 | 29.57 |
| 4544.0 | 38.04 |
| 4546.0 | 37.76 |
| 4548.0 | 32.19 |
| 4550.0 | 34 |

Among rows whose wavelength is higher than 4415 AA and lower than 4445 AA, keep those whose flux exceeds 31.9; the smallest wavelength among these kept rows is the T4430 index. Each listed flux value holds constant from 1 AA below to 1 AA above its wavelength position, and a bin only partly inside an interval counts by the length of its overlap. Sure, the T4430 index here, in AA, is 4422.0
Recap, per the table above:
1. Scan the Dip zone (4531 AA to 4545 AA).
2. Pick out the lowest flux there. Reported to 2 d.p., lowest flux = 28.65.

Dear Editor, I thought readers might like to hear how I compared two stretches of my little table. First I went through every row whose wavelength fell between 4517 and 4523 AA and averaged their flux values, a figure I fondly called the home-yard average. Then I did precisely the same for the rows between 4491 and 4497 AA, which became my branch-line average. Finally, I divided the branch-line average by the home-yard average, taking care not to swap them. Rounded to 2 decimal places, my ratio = 1.09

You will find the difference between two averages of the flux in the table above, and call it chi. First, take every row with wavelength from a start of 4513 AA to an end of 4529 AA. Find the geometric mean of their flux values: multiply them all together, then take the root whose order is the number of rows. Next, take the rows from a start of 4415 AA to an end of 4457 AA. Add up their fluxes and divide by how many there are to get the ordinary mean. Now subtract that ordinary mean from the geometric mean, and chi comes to 1.5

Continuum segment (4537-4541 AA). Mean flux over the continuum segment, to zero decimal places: 34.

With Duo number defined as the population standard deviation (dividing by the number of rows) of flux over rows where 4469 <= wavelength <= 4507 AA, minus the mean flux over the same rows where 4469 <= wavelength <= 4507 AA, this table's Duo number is -29.4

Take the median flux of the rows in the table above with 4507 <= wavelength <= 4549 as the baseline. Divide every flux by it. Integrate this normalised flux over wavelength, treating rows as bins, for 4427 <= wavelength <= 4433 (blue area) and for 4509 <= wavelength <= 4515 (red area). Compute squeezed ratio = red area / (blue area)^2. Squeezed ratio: 0.23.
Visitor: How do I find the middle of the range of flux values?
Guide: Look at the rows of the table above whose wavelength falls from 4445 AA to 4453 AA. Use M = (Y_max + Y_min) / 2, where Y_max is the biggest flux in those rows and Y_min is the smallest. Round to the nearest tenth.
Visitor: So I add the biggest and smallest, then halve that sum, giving 31.4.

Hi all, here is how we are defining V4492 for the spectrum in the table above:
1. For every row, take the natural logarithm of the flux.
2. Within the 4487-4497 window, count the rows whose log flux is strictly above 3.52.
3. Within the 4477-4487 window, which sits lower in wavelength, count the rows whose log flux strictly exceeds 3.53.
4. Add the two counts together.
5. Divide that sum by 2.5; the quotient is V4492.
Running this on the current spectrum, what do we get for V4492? 1.2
